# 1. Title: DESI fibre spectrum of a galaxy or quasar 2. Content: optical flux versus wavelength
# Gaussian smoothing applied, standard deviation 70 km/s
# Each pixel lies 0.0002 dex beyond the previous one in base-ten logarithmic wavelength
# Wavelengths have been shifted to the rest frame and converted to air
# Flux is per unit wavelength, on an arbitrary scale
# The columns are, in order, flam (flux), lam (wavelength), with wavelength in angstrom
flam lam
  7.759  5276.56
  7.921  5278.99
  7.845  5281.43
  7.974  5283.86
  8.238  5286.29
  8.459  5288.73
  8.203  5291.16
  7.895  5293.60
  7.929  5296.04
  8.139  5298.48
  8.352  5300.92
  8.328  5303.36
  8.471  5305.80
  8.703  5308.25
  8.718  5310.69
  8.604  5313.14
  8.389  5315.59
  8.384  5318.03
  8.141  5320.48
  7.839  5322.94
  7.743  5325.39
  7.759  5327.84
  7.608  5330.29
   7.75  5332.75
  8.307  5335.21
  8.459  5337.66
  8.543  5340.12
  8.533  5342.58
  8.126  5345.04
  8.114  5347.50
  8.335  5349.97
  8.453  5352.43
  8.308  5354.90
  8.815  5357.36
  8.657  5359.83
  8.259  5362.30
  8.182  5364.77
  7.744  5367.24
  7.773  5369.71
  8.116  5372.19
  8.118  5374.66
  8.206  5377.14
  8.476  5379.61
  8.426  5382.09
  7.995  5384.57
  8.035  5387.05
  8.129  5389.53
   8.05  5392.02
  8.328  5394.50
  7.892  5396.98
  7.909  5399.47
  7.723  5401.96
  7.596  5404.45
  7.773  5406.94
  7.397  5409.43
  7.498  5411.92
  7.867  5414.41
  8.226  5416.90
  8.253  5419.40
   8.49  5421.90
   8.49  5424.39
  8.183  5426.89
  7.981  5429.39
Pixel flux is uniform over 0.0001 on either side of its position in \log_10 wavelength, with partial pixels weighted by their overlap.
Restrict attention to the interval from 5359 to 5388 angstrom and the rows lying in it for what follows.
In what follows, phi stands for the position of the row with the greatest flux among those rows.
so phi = 5359.83 angstrom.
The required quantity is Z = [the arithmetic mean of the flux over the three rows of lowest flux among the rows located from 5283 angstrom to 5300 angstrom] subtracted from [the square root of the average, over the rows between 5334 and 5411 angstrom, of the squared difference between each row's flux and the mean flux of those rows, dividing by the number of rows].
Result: -7.61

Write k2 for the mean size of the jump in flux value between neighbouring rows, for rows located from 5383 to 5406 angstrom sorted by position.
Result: 0.157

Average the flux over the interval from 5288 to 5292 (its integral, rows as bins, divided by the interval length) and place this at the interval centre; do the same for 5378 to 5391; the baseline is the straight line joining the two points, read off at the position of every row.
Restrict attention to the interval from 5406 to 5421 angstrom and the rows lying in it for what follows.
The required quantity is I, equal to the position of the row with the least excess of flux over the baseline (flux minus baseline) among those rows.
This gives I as 5409.43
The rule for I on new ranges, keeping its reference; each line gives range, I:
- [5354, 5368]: 5367.24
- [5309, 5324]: 5322.94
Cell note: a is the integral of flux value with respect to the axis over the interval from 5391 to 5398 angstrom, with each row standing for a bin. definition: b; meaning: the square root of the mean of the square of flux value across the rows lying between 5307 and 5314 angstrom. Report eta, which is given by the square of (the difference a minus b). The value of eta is 2311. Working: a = 56.8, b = 8.68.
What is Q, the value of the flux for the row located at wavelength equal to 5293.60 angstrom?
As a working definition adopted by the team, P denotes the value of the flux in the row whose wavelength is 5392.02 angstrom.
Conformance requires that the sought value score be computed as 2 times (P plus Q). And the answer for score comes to 31.9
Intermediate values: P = 8.05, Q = 7.895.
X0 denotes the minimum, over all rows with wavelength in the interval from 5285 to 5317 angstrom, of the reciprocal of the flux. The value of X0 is 0.1147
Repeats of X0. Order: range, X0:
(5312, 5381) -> 0.1134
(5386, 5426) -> 0.1178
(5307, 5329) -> 0.1147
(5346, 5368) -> 0.1134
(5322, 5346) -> 0.1171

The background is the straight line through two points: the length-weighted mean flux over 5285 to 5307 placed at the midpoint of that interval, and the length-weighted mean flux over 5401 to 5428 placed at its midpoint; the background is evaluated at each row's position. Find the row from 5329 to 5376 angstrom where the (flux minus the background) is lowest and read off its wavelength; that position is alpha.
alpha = 5330.29 angstrom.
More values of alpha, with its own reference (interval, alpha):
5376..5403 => 5401.96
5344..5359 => 5347.50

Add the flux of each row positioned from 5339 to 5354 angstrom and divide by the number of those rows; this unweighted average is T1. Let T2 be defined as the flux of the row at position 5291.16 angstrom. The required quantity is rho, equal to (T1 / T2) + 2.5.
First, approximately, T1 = 8.35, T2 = 8.203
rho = 3.52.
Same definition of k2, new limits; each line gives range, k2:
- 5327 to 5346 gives 0.215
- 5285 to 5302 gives 0.207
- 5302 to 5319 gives 0.121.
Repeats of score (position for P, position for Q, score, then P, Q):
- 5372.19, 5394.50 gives 32.9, 8.116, 8.328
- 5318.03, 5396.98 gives 32.6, 8.384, 7.892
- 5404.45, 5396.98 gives 31.0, 7.596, 7.892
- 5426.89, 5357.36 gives 34.0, 8.183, 8.815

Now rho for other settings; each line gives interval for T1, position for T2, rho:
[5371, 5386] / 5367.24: 3.56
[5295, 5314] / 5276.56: 3.58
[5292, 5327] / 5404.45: 3.59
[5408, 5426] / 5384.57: 3.50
